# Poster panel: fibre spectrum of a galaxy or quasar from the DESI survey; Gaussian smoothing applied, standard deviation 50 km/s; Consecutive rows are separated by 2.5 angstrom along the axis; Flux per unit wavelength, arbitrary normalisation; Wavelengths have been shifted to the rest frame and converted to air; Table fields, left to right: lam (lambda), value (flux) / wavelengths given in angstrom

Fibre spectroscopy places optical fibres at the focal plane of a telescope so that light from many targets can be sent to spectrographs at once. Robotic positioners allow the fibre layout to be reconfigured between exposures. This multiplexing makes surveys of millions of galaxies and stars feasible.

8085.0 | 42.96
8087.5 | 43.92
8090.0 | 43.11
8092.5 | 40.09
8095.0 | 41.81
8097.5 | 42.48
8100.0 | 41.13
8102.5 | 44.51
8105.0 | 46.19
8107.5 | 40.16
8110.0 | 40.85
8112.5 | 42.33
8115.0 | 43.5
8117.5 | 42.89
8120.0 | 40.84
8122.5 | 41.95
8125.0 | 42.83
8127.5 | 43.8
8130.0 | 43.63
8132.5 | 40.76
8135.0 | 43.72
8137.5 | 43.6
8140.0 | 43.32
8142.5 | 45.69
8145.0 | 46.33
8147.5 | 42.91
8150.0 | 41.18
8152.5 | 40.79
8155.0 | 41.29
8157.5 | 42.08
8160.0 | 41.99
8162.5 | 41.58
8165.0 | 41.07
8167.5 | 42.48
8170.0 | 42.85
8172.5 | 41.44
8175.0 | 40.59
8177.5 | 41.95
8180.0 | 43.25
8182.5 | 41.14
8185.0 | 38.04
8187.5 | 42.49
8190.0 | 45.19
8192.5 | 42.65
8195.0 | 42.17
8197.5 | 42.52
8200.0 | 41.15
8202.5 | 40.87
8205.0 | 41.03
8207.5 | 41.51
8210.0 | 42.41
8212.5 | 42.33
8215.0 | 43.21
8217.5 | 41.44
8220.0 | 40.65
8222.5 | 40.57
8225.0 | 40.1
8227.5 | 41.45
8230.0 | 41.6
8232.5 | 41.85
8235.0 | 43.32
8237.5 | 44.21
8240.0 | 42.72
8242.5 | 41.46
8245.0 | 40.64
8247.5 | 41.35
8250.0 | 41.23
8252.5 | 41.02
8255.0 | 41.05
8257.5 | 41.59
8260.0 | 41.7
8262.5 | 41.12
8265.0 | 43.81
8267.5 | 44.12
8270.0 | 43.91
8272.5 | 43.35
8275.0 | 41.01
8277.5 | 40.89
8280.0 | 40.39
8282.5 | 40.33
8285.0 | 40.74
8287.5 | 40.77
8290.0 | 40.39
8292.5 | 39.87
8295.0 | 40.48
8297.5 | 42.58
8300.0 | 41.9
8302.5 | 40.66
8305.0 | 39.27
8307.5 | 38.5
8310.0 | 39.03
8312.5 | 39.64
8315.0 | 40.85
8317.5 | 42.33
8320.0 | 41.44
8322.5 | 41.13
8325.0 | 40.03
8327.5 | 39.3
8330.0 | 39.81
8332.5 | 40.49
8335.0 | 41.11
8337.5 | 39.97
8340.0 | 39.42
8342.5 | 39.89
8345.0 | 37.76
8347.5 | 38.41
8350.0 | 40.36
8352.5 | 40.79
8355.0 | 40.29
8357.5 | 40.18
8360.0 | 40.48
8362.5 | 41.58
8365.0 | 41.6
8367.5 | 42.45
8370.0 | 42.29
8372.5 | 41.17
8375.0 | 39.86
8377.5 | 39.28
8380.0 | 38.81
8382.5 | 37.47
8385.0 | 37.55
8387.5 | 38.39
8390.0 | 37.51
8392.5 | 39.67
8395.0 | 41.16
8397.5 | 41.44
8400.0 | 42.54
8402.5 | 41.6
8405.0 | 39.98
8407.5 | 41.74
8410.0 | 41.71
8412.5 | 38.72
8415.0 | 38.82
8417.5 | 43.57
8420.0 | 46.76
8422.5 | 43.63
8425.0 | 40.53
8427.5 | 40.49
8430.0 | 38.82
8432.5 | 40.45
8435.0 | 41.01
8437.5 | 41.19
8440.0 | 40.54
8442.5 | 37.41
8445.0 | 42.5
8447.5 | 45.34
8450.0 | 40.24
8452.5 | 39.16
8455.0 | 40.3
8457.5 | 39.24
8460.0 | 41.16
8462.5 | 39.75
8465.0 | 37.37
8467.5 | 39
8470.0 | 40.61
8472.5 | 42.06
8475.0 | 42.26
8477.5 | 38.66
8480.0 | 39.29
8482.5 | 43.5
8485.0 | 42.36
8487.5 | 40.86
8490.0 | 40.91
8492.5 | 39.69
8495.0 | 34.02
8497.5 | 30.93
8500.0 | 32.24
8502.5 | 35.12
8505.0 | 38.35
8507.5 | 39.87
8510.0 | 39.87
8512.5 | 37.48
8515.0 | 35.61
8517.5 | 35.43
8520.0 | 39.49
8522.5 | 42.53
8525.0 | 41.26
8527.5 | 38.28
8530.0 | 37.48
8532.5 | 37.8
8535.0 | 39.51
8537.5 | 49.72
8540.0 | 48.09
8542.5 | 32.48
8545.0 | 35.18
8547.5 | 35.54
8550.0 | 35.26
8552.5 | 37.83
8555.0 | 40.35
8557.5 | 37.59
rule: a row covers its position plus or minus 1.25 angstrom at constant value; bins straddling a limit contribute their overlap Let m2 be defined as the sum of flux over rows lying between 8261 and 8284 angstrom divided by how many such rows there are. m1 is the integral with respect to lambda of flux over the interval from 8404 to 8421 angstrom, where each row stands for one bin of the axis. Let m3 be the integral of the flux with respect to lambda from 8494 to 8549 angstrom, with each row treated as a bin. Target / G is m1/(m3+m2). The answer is 0.3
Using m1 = 707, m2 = 42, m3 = 2091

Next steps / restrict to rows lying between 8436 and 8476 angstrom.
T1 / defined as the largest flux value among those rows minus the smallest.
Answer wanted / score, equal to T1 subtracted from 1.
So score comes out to -7.0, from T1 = 8.0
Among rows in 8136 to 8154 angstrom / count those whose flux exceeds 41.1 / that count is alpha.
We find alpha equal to 6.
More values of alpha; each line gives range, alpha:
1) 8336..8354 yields 0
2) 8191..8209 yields 5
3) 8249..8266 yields 5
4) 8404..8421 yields 4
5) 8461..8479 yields 2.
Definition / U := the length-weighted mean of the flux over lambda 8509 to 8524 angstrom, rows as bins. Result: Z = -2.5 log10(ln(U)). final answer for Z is -1.405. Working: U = 38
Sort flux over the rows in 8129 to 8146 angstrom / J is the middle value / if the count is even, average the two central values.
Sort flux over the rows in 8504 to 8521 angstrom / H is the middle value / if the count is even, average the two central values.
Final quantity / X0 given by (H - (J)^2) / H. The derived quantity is -48.6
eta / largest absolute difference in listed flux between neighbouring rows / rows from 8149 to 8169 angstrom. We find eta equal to 1.4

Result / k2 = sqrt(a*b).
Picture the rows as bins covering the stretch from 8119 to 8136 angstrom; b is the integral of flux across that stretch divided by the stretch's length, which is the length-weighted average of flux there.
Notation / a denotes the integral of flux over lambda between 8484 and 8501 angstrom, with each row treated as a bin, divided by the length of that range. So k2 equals 39.8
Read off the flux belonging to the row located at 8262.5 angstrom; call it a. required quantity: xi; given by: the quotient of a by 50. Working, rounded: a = 41.12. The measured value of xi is 0.822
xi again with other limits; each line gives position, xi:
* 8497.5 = 0.619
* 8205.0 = 0.821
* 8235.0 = 0.866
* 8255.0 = 0.821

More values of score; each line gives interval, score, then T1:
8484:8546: -17.8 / 18.8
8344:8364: -2.8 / 3.8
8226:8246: -2.6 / 3.6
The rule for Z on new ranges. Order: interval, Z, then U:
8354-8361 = -1.420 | 40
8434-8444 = -1.418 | 40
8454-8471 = -1.414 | 40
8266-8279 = -1.436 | 43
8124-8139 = -1.439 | 43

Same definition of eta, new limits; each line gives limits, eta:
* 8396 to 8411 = 1.8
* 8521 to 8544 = 15.6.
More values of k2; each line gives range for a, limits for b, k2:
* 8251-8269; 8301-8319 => 41.1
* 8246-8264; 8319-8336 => 40.9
